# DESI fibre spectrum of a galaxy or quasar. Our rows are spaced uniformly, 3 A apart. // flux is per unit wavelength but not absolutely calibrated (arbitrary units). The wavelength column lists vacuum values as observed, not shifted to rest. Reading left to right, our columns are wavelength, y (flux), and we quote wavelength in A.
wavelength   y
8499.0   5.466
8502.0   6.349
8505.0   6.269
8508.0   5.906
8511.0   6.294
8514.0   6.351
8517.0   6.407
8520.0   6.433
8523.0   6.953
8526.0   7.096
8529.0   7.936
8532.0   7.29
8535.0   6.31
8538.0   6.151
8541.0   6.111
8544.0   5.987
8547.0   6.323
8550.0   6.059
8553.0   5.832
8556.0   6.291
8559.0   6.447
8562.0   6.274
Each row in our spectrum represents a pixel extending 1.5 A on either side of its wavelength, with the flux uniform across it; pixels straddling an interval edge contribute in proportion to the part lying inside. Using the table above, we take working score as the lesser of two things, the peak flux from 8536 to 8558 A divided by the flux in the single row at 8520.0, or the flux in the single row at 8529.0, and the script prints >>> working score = 0.98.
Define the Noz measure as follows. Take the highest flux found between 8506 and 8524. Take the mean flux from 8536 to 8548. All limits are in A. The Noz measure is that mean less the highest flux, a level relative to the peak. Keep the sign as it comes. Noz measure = -0.81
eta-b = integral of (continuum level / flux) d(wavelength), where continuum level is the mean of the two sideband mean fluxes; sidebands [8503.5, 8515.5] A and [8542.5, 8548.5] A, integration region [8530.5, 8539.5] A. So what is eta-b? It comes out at 8.5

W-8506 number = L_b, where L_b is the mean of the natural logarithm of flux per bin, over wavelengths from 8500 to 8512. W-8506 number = 1.82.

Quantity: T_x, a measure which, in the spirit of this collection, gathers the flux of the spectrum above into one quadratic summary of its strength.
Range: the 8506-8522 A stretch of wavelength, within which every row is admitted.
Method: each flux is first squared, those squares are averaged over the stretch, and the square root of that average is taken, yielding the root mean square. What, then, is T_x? 6.3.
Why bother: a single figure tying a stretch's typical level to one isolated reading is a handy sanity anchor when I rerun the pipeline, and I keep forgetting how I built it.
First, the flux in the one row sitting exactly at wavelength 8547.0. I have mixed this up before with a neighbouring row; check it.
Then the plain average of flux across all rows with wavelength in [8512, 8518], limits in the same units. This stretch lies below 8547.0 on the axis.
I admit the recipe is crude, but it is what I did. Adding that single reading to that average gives 12.7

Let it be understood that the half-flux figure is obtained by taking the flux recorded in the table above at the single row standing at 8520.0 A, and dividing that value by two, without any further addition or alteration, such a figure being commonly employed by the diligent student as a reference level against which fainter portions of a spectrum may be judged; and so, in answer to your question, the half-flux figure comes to 3.22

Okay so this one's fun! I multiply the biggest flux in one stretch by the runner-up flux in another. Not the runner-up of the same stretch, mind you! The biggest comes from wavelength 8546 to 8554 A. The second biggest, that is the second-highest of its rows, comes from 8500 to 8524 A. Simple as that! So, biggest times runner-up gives 40.7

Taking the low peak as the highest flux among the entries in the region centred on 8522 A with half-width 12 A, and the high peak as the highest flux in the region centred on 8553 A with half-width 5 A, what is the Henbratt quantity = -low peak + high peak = -1.6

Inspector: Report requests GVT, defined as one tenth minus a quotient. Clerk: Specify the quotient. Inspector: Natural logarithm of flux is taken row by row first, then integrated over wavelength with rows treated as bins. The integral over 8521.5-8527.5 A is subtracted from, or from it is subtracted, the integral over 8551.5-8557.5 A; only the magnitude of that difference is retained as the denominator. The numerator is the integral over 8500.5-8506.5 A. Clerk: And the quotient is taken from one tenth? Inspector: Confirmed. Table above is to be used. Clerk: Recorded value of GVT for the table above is -12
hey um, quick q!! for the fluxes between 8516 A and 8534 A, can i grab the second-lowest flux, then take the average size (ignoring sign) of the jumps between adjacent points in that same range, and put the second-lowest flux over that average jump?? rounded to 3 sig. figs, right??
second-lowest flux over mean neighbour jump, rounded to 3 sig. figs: 14.8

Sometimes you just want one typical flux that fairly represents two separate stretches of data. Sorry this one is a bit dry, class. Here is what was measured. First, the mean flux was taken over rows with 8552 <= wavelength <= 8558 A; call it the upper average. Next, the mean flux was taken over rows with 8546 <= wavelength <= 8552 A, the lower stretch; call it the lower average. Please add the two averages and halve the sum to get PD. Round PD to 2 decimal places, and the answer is 6.13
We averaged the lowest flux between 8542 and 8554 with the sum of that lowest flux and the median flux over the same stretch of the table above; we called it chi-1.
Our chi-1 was 8.84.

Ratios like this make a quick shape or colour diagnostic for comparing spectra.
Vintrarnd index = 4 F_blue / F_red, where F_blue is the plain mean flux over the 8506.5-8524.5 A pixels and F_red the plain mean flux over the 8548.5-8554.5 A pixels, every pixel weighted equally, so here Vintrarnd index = 4.30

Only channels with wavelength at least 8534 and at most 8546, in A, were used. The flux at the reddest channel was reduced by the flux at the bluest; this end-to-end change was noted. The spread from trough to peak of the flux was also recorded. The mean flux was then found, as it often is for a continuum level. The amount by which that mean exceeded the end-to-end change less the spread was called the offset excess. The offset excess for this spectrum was 6.79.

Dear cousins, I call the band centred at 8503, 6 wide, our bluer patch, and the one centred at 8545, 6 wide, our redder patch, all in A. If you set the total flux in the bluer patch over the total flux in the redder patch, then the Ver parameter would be 1.03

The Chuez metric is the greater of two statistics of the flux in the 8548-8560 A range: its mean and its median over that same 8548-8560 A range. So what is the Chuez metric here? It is 6.2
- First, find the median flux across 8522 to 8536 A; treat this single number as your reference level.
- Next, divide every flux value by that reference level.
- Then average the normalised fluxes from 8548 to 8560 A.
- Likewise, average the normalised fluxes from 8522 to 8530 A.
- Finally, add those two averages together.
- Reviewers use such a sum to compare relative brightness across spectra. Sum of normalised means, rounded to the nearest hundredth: 1.90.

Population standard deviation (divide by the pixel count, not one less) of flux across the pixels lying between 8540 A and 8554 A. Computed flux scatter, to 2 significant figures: 0.16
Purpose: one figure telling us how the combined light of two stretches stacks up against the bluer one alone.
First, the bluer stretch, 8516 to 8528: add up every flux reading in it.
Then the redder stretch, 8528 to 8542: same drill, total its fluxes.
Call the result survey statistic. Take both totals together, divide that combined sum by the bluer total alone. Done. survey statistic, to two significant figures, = 2.3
